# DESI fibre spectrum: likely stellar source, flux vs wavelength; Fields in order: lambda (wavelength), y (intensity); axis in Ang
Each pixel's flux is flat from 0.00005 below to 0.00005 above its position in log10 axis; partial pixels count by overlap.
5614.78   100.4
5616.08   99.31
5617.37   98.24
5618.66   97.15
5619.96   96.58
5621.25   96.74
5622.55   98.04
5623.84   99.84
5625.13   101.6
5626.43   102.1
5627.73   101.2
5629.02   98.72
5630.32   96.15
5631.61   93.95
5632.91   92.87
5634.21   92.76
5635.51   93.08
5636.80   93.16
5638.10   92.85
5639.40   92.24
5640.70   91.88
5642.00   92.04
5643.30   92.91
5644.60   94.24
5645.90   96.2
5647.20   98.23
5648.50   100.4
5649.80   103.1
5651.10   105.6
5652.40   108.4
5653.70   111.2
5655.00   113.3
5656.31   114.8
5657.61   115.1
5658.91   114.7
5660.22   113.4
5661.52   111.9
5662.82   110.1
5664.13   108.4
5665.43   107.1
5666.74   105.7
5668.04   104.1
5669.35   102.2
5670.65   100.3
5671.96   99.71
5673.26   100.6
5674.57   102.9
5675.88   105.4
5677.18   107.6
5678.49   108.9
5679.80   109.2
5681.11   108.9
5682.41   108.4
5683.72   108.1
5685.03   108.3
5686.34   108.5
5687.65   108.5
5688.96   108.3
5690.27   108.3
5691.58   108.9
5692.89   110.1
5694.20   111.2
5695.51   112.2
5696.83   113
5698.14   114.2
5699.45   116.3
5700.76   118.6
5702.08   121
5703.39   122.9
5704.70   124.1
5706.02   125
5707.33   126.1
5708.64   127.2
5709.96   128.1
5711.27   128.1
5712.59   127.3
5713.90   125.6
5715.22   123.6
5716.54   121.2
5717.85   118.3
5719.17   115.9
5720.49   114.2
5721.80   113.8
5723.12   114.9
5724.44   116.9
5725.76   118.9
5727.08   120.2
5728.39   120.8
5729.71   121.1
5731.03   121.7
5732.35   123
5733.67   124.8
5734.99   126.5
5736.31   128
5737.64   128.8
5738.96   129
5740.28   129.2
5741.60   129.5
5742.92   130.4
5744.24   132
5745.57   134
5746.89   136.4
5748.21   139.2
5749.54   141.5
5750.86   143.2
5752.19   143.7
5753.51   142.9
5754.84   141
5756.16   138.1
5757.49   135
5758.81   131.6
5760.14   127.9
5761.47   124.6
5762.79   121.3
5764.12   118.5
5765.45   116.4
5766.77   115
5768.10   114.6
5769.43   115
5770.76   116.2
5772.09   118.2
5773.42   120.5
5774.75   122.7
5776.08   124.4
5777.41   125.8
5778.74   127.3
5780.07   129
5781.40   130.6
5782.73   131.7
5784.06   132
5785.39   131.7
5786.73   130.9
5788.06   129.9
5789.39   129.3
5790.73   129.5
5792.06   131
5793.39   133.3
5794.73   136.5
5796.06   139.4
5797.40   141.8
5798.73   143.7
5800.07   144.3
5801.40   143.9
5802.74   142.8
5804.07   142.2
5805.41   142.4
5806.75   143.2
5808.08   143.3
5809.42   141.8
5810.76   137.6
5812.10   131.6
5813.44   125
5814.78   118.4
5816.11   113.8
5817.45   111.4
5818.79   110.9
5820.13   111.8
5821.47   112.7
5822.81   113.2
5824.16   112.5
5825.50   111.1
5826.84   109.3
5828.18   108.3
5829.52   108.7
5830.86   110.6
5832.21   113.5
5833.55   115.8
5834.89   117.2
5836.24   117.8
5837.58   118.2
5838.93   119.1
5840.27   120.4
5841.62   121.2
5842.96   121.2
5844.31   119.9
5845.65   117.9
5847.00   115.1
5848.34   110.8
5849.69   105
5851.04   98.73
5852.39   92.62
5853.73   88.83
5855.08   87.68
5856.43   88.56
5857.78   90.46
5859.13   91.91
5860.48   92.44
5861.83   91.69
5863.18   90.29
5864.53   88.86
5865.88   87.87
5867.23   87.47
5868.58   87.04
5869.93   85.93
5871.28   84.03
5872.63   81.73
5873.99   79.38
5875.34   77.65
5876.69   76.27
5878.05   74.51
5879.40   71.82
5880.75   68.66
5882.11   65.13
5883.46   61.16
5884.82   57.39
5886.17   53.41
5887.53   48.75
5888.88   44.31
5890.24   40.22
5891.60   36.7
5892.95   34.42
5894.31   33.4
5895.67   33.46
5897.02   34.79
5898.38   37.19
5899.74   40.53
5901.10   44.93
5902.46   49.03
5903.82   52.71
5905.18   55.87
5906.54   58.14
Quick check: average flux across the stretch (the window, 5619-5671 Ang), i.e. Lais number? 101.4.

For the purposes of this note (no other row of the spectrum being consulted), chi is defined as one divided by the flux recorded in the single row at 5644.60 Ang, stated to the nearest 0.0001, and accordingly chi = 0.0106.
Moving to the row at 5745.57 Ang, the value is 0.0075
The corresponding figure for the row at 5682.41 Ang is 0.0092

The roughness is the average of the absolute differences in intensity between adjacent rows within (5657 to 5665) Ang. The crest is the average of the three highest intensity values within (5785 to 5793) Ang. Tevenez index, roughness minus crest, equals -130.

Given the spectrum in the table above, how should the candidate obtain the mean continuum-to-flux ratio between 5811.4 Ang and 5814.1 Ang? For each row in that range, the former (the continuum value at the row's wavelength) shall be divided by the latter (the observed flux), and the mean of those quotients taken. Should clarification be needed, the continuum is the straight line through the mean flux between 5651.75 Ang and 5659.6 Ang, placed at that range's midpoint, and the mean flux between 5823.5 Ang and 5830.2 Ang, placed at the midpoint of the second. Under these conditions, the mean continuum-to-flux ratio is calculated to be 0.86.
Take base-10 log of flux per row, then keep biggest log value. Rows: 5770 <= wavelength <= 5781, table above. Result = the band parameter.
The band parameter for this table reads 2.11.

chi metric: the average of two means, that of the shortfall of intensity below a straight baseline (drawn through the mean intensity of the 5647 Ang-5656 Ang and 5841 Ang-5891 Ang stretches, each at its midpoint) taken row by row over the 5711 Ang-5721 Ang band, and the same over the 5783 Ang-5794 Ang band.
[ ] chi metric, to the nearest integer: -30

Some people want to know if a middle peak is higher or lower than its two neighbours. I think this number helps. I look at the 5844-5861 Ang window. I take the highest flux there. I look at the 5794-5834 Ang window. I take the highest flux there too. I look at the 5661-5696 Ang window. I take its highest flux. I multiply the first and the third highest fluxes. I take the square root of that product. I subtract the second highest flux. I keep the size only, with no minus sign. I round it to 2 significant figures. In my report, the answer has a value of 28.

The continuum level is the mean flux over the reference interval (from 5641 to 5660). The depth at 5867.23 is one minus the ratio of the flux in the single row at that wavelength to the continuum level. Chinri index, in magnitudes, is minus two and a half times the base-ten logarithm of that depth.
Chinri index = 2.0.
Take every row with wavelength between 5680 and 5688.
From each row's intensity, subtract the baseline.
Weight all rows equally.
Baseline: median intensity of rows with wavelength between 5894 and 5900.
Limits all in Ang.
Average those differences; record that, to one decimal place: 73.7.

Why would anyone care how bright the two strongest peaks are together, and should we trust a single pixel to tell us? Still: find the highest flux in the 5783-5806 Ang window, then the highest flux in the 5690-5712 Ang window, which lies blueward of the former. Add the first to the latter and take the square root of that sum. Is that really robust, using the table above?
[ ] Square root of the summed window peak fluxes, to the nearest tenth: 16.5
